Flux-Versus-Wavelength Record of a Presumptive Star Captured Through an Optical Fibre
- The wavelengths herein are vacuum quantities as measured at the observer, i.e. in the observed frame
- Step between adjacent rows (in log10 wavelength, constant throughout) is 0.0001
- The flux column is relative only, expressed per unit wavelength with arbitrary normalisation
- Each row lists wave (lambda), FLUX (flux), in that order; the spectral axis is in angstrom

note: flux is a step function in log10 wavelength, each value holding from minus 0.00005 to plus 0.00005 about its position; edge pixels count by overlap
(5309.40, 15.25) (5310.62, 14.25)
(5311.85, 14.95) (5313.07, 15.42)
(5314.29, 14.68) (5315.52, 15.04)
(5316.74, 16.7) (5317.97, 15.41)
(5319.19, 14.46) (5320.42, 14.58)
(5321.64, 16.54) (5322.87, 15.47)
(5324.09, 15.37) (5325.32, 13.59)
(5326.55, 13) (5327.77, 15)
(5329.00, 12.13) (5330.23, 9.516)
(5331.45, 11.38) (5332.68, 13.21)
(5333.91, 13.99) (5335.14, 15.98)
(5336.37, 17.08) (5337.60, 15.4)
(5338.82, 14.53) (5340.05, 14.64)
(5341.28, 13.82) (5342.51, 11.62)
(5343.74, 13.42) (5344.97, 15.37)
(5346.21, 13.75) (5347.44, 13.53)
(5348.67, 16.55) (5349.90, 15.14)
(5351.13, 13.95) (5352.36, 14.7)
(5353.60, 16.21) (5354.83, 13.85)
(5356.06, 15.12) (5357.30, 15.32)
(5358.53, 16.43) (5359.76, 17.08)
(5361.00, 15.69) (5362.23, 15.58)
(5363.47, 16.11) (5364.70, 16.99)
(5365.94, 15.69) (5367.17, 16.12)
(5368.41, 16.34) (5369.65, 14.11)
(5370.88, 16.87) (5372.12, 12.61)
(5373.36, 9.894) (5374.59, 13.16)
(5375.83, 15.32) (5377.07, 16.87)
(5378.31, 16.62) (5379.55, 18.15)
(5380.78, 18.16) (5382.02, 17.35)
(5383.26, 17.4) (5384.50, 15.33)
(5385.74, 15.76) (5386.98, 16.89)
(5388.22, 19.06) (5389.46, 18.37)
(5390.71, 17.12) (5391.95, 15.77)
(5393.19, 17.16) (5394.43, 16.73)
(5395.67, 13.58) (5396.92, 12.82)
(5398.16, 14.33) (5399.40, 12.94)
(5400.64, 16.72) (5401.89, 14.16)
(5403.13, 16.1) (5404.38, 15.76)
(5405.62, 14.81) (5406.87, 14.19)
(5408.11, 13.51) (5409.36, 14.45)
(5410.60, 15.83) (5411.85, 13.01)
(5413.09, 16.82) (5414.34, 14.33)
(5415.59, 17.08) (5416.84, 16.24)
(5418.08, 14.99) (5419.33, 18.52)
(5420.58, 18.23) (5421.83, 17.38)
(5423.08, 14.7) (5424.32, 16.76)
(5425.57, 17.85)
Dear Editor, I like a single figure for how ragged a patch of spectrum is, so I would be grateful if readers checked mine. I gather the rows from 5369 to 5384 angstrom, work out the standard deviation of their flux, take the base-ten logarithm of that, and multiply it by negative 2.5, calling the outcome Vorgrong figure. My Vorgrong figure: -1.0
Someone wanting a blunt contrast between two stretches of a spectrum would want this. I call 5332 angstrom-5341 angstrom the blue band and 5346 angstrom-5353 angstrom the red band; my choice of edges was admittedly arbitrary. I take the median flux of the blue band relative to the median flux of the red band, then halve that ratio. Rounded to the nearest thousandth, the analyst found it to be 0.511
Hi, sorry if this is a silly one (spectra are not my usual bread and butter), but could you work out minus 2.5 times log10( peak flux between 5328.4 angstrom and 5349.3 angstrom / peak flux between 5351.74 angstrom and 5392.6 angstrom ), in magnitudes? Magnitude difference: 0.12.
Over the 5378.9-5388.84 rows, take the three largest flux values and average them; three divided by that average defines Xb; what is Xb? 0.163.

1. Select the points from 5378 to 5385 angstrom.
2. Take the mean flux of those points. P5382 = 17.2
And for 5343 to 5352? 14.5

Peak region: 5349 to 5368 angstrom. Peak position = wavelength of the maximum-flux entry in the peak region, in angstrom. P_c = 5359.76 angstrom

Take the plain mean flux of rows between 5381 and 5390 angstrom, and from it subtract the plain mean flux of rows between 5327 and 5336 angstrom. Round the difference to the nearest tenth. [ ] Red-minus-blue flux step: 4.1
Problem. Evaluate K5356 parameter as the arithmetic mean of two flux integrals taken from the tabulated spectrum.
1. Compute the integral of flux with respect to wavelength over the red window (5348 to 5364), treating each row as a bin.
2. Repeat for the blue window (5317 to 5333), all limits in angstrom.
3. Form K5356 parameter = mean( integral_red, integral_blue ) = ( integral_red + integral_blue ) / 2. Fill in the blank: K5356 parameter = 235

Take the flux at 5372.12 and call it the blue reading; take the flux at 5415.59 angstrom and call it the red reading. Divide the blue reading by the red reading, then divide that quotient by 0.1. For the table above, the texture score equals 7.4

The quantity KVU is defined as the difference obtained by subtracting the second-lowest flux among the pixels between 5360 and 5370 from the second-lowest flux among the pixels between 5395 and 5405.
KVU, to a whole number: -3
